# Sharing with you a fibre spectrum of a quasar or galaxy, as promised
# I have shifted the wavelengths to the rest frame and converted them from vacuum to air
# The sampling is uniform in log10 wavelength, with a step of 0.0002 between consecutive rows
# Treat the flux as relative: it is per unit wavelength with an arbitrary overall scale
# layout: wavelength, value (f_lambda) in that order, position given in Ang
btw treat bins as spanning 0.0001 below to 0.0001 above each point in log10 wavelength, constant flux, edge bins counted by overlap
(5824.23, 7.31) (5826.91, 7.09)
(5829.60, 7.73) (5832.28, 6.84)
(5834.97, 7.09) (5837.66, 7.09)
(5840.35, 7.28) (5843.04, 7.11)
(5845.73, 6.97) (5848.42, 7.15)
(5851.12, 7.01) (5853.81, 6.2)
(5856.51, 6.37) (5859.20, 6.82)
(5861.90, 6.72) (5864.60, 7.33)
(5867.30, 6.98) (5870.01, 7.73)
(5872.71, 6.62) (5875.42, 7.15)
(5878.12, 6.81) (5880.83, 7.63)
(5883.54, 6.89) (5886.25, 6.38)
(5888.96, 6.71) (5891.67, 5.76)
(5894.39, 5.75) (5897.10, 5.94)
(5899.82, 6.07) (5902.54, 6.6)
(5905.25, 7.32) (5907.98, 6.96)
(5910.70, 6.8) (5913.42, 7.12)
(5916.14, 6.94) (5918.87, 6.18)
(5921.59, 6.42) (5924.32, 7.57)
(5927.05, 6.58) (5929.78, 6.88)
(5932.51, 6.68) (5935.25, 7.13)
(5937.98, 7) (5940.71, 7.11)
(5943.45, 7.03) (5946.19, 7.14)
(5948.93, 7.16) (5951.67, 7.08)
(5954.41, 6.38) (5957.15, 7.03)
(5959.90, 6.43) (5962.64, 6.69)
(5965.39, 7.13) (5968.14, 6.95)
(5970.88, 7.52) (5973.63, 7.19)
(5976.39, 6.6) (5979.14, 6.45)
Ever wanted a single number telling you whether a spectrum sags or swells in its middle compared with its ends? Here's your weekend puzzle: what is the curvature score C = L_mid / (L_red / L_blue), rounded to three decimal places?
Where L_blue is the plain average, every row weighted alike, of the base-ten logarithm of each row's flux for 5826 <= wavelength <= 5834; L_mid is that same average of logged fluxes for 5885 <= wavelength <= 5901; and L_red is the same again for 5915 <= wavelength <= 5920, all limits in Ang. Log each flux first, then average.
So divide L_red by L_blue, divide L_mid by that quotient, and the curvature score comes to 0.825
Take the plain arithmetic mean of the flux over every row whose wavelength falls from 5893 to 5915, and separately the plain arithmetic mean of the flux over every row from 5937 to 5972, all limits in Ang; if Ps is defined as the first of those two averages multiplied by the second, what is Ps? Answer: 45.8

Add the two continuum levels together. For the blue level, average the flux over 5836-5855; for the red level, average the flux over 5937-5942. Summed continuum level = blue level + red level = 14.0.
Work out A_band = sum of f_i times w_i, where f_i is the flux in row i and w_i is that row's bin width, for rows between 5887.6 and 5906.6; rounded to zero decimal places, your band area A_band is 120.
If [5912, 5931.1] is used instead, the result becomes 130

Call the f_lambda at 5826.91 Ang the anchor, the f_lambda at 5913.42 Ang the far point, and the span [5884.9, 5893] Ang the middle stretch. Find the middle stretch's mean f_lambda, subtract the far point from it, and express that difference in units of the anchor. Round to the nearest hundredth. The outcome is -0.12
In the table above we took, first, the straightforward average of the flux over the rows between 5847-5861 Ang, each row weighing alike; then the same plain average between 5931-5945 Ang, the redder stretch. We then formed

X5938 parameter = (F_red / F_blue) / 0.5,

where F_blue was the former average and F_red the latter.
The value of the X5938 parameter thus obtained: 2.08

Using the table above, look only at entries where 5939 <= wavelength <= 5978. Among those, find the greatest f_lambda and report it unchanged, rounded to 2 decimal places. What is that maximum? 7.52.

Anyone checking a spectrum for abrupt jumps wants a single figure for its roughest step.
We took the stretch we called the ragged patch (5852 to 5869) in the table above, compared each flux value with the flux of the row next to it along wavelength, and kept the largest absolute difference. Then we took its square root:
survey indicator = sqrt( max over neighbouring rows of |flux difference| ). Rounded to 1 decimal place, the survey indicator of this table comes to 0.8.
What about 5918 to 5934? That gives 1.1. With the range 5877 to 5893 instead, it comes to 1.0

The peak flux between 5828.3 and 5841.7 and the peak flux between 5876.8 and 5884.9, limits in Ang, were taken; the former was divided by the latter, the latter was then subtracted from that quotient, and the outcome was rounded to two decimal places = -6.62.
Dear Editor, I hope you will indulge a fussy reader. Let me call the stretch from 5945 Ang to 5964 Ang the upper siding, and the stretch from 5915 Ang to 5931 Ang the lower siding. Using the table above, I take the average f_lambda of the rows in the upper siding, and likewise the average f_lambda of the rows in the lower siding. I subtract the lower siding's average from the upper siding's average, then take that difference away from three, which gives 2.92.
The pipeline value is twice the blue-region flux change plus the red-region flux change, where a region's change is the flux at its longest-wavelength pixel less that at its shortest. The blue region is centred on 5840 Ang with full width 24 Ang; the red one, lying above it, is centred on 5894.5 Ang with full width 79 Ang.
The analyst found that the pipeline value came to -1.1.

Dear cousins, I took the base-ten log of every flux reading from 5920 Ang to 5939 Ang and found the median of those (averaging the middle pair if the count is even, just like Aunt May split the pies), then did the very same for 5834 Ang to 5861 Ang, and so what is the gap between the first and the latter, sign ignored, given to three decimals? 0.011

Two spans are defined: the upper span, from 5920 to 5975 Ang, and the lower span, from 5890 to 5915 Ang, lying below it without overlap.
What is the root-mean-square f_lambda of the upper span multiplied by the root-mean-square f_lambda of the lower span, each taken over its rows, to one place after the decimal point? 45.3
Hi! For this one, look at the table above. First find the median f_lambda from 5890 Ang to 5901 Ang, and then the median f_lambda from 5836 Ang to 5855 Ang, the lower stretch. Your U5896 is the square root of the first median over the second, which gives 0.91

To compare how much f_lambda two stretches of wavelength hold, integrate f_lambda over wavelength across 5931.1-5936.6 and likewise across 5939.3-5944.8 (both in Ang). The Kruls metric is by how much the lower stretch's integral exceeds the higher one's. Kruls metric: -1.0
